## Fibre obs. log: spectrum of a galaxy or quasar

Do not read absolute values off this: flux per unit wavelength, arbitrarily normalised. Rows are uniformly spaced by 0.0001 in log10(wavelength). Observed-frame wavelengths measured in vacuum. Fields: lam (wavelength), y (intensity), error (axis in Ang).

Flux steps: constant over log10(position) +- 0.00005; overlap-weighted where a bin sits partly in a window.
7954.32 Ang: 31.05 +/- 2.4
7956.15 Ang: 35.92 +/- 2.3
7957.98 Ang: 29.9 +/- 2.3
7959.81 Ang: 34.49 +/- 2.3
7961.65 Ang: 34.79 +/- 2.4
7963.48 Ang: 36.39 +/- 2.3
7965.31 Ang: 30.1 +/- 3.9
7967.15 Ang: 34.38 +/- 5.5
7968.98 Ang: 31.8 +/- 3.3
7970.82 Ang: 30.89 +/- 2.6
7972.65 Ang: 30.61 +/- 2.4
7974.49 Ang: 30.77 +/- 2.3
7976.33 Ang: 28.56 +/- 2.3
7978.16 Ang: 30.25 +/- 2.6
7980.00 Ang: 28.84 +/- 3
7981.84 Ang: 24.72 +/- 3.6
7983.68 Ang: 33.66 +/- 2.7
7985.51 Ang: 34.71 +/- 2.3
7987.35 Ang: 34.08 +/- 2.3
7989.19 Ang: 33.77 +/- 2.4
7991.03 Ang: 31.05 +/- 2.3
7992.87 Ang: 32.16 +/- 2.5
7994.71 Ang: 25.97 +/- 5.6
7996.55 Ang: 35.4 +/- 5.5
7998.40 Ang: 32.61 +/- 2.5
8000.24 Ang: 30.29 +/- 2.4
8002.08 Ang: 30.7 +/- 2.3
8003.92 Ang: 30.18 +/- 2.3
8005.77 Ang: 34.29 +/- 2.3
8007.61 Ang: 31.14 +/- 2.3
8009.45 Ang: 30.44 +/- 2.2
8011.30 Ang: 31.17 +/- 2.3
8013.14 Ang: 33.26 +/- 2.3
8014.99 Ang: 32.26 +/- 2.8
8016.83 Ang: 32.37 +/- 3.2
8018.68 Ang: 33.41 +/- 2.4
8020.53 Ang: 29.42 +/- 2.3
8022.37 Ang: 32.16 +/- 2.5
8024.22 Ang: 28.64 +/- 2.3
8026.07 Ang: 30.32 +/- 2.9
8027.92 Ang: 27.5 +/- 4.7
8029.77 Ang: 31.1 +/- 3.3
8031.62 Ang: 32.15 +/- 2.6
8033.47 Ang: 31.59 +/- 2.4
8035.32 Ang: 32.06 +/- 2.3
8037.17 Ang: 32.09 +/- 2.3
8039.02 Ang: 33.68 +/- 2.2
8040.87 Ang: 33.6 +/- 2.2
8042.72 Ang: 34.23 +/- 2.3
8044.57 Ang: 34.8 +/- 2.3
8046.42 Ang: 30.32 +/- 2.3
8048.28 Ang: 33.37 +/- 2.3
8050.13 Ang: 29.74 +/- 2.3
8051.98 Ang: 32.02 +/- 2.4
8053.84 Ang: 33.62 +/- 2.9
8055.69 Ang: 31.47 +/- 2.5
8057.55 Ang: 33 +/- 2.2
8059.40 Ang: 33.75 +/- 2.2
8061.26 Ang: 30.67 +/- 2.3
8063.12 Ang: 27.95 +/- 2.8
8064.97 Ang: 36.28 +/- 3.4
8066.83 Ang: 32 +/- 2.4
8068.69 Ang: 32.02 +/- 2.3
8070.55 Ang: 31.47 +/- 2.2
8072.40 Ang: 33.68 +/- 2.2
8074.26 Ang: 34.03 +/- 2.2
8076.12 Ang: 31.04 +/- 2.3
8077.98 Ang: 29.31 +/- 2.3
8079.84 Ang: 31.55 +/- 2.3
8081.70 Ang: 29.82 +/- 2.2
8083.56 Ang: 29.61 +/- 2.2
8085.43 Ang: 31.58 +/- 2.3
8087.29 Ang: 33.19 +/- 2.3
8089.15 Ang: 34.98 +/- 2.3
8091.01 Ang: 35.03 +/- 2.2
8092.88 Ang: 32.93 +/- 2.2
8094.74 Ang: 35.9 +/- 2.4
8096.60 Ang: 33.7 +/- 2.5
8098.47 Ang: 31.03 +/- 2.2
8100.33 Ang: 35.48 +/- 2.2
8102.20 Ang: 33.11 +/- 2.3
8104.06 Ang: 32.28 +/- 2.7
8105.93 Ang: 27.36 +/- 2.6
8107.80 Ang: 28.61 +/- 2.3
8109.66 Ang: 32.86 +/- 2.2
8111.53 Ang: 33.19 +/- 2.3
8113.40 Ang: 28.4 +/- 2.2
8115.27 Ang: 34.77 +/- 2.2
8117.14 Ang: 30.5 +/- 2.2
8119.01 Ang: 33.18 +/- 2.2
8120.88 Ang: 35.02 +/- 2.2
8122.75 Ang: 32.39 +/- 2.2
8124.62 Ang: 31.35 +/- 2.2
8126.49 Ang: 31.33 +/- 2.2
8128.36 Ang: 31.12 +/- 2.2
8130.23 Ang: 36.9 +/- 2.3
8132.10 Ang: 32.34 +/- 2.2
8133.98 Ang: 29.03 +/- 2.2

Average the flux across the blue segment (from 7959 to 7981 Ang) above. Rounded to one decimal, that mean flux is 31.8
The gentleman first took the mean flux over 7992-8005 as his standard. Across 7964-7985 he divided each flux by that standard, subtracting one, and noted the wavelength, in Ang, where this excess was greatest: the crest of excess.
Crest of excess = 7967.15 Ang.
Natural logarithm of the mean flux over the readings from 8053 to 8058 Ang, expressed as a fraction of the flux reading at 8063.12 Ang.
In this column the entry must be 0.16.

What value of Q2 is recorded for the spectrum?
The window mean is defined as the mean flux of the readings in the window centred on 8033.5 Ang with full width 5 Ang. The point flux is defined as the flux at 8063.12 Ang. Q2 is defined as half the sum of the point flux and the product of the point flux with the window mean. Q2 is 460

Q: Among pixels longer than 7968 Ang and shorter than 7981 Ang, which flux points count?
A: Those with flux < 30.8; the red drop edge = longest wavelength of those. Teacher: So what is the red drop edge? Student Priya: 7980.00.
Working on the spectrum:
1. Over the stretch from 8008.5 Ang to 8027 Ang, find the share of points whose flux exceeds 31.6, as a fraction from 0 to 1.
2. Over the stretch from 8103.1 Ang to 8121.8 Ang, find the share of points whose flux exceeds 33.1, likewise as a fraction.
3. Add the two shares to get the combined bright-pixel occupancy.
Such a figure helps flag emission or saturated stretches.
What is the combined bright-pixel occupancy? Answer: 0.90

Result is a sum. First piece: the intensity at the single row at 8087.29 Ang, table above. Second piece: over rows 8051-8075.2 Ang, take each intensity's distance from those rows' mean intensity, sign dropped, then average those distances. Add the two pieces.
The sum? 34.7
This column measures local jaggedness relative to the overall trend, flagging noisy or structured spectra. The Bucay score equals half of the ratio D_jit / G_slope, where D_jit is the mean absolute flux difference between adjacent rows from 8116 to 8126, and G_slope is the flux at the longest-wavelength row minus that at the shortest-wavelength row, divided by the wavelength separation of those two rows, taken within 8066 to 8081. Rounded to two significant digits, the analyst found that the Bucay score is -30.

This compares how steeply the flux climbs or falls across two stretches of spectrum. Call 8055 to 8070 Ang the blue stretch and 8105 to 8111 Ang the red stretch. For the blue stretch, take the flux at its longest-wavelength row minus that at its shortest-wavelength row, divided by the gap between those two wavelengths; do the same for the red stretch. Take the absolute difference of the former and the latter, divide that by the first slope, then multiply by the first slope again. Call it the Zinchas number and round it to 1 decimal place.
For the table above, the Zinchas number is 1.4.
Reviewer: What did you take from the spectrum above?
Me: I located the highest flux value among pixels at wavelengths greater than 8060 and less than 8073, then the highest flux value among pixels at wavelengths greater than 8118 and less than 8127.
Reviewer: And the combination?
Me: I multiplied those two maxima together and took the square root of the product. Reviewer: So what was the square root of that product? 35.6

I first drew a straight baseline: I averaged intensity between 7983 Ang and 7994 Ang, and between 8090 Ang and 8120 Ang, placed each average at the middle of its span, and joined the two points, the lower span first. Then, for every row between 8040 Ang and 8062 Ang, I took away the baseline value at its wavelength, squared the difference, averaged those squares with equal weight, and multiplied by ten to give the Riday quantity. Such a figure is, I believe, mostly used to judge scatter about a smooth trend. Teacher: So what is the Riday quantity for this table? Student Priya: 25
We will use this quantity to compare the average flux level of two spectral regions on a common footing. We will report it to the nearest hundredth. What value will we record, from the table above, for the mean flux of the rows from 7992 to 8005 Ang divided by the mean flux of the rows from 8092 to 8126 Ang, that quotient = 0.96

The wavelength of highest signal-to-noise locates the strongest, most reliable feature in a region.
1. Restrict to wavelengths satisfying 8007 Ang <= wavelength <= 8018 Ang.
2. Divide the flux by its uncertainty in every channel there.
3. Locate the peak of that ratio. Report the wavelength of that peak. 8013.14 Ang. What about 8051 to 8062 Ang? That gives 8059.40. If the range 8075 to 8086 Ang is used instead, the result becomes 8085.43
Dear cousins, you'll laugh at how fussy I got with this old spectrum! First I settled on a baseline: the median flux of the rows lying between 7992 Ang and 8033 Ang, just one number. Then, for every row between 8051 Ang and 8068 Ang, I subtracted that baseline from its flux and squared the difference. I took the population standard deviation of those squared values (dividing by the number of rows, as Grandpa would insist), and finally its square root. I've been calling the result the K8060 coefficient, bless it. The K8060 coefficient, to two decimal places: 2.81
